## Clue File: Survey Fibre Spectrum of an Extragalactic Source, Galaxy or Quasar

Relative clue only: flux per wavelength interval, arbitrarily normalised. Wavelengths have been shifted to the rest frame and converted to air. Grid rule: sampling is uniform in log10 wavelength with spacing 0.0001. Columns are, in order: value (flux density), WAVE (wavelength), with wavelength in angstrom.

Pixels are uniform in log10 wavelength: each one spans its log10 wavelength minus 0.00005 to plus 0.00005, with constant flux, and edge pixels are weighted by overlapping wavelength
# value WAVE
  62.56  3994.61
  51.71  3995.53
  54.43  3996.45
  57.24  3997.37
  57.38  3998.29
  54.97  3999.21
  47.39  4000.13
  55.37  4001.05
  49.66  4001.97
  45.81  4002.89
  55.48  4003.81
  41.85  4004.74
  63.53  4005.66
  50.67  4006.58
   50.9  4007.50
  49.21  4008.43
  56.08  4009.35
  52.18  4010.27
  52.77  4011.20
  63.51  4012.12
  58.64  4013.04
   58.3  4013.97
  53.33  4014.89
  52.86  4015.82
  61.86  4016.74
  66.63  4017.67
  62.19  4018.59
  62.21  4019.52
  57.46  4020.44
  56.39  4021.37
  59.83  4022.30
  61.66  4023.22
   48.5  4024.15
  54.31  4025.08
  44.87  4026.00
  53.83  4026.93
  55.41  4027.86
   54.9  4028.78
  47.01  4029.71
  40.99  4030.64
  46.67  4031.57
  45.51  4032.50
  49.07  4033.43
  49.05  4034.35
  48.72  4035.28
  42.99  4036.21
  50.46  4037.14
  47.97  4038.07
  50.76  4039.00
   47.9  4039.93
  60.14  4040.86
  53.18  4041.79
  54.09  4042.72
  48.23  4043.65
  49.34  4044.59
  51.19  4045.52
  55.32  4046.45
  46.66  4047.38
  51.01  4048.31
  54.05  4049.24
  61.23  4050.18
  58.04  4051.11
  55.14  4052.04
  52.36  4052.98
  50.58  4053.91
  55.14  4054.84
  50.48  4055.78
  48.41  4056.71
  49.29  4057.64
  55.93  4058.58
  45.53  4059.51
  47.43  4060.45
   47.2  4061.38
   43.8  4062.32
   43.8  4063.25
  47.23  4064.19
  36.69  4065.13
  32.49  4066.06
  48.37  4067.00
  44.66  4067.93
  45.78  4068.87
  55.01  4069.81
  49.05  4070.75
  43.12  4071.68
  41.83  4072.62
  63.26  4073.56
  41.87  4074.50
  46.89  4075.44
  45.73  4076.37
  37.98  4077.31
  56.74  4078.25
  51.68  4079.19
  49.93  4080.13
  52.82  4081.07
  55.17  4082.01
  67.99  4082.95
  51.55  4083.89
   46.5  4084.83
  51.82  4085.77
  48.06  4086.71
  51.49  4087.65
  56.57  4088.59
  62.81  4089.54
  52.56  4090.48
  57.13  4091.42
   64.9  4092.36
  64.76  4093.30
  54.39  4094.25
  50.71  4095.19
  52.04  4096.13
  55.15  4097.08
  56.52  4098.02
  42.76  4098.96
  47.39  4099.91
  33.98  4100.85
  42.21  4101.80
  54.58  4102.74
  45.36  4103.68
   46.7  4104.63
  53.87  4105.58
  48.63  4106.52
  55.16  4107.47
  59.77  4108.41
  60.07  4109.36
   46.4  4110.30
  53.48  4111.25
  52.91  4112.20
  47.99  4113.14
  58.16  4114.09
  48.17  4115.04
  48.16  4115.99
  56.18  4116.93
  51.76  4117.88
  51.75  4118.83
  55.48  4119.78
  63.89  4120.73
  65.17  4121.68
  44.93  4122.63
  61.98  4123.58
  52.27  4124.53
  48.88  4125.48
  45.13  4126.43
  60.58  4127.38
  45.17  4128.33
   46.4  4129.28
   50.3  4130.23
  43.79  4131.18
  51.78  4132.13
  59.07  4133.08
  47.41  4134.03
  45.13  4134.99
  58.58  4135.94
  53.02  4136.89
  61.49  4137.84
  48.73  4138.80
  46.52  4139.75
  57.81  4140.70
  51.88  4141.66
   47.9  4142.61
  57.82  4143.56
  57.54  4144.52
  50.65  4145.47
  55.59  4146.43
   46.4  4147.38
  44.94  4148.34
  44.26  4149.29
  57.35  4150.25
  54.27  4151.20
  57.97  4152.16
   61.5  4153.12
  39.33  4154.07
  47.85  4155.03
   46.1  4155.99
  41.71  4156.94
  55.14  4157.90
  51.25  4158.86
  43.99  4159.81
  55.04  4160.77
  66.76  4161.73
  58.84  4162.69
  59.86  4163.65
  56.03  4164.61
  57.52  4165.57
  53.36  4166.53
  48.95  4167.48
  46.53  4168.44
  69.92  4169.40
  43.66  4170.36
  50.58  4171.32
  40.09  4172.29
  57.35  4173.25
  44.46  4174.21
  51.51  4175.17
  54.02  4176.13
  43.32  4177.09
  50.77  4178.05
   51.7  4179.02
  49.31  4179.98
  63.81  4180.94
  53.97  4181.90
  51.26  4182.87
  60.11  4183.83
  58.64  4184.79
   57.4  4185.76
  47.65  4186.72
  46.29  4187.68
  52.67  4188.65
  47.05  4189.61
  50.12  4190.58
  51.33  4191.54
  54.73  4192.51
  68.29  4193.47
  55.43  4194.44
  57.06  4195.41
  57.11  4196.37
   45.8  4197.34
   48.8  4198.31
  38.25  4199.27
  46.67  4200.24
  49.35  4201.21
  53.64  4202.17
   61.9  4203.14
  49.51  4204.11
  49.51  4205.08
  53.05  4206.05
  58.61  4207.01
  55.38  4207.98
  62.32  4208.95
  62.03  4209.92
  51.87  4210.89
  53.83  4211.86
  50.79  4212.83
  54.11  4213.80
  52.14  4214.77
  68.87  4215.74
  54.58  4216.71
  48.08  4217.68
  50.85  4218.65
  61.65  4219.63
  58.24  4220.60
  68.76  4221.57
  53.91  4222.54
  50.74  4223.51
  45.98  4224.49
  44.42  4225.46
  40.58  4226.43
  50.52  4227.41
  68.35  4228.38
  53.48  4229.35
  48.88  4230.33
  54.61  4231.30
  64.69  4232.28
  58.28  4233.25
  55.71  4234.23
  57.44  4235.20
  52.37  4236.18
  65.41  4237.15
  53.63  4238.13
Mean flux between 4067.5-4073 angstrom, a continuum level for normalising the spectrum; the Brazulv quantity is 47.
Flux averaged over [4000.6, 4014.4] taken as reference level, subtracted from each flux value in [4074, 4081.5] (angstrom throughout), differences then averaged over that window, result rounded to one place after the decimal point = -5.6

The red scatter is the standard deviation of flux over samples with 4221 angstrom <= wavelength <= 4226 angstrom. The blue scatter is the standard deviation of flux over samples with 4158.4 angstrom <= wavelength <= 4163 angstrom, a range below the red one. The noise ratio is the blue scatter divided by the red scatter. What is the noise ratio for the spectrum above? 0.87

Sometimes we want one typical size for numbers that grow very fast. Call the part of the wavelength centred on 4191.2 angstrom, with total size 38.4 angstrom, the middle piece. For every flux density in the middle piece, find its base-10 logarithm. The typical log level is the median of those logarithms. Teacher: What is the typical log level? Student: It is 1.72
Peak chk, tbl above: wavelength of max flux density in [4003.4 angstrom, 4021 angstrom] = 4017.67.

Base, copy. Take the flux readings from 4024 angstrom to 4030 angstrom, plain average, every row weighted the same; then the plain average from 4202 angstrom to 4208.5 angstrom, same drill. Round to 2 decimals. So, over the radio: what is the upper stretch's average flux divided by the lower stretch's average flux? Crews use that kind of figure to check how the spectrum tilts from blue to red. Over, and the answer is 1.06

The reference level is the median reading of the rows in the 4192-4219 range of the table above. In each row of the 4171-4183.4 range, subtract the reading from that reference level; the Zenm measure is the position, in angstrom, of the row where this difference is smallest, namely 4180.94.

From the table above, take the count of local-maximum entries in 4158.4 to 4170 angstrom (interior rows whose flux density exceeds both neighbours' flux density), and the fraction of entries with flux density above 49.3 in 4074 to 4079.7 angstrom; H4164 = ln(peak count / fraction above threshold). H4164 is 2.20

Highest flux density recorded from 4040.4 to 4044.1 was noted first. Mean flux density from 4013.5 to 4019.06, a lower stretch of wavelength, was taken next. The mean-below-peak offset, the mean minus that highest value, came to -1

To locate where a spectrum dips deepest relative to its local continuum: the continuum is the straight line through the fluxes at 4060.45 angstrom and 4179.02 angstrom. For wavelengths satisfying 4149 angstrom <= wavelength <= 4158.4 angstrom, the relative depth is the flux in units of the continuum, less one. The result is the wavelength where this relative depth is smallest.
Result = 4154.07 angstrom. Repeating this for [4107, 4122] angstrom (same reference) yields 4110.30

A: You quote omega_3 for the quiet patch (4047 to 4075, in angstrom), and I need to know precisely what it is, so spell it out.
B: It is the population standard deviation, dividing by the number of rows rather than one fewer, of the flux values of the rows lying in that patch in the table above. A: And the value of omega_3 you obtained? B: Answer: 6.6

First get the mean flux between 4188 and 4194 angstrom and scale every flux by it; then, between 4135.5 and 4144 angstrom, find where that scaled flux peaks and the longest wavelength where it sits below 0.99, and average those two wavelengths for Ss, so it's 4140.2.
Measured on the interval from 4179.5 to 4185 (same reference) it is 4181.9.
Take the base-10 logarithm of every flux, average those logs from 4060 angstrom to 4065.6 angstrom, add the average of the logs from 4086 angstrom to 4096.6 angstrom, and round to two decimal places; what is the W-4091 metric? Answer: 3.39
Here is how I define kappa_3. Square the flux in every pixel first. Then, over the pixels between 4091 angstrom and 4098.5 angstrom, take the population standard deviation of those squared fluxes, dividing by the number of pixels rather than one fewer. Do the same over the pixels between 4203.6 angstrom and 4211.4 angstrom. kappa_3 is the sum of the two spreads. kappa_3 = 1126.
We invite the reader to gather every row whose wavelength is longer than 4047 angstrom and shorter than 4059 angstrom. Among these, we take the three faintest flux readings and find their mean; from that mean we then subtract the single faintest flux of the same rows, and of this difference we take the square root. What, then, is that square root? 1.2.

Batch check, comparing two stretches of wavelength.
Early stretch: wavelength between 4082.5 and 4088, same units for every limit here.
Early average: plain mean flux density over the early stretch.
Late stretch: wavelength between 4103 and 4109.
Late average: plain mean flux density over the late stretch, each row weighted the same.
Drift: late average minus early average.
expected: -1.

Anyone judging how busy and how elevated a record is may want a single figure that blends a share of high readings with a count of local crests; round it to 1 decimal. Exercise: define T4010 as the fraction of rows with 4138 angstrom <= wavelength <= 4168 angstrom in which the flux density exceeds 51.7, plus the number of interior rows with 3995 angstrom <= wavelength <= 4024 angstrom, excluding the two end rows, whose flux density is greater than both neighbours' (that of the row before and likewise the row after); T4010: 9.5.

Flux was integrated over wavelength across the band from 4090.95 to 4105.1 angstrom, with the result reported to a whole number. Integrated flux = 725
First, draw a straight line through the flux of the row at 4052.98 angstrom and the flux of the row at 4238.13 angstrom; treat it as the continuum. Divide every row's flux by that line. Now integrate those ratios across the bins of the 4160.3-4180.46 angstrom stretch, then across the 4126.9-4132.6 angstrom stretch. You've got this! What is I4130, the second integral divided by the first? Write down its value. 0.27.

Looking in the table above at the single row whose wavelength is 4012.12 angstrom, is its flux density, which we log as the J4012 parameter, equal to 63.51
